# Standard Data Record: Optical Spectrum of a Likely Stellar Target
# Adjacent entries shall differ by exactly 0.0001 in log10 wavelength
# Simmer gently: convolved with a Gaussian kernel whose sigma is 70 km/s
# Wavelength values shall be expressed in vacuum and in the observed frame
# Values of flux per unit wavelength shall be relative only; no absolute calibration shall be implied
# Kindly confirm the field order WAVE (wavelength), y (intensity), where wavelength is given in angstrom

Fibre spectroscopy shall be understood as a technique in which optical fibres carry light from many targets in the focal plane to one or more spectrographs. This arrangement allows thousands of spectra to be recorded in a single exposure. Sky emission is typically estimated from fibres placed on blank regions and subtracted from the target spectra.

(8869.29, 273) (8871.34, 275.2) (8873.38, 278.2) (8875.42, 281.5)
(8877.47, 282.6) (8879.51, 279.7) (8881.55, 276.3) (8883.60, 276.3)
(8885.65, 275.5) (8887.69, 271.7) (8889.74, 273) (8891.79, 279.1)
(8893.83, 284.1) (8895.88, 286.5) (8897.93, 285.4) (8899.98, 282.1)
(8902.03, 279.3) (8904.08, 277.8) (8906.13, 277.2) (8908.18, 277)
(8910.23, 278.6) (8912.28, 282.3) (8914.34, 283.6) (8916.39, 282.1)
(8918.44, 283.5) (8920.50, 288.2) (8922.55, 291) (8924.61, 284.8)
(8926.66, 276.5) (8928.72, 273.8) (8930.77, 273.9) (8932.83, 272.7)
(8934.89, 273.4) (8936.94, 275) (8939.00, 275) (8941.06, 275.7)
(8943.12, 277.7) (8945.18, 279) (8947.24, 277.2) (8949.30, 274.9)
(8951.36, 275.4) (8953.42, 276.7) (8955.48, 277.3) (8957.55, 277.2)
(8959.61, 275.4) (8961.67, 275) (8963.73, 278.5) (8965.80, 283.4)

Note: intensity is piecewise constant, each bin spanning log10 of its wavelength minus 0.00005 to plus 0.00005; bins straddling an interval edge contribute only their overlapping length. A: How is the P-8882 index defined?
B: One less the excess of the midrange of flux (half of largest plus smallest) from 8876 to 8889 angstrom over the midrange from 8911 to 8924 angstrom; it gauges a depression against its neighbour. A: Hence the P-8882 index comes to 10.4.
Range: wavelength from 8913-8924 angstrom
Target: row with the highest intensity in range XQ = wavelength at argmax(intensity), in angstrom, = 8922.55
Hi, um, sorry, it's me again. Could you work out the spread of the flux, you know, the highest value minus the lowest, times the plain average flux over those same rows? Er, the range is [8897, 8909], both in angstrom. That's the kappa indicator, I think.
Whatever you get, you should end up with 2350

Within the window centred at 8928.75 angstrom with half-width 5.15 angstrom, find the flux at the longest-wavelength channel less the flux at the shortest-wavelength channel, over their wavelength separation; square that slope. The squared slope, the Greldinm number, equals 2.17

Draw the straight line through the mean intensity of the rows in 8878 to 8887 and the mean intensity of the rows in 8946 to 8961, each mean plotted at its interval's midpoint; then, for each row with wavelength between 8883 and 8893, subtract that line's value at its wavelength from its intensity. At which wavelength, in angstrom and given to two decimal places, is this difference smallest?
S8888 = 8887.69 angstrom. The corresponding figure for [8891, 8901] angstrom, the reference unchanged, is 8891.79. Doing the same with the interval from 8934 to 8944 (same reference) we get 8934.89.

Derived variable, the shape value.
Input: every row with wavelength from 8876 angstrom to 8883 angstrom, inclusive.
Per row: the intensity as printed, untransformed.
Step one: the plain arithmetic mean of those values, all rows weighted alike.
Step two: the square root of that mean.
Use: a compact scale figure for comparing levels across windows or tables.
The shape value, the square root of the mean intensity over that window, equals 16.7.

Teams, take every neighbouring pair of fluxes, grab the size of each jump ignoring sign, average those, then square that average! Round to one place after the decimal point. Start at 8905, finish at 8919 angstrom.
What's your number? 2.6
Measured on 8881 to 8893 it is 5.8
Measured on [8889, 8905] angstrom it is 10.1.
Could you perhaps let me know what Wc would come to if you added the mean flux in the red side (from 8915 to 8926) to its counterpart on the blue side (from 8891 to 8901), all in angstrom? 569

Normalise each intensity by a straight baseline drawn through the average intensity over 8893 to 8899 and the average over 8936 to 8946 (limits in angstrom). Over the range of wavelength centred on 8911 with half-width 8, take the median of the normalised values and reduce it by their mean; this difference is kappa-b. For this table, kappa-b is 0.001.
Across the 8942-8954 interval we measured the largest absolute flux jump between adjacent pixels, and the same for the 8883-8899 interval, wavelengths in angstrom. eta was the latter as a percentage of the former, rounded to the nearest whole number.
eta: 265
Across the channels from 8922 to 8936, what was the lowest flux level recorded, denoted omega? 272.7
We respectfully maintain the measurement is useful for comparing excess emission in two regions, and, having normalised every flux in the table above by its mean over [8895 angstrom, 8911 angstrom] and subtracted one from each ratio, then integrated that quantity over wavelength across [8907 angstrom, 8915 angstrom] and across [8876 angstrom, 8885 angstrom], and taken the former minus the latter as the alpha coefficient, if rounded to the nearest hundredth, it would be 0.05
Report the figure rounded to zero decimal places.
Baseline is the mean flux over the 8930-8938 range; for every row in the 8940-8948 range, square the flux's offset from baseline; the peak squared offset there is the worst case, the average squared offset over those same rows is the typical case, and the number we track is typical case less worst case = -13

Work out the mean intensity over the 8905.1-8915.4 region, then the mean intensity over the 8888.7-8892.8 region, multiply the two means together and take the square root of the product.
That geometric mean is 278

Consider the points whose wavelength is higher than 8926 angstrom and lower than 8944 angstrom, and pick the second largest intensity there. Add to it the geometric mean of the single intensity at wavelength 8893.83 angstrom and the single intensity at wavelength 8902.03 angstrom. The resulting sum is 558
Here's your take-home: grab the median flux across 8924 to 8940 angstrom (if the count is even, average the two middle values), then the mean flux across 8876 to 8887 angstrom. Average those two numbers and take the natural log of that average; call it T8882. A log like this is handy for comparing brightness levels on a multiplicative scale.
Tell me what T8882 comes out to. 5.621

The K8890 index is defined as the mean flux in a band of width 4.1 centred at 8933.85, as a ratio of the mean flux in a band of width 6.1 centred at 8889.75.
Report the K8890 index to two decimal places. 0.99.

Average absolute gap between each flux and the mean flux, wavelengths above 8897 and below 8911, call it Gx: 2.4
